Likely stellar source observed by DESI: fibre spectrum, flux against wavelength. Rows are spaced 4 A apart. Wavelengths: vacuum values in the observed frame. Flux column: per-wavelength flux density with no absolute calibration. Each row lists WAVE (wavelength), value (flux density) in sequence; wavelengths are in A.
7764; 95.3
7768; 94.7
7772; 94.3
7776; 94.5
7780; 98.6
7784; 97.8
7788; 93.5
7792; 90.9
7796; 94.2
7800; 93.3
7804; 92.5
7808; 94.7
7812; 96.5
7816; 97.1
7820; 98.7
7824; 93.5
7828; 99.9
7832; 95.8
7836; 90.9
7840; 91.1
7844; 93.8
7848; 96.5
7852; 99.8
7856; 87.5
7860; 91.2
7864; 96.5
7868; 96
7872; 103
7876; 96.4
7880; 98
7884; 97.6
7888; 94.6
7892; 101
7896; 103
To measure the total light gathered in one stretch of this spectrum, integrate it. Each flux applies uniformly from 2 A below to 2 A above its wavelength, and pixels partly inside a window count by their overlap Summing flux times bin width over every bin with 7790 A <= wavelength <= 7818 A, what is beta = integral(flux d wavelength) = 2637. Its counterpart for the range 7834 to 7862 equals 2603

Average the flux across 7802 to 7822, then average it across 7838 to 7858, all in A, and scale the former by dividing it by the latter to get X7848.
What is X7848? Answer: 1.02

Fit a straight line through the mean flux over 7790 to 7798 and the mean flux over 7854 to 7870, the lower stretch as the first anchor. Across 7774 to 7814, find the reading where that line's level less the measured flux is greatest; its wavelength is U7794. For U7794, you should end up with 7792 A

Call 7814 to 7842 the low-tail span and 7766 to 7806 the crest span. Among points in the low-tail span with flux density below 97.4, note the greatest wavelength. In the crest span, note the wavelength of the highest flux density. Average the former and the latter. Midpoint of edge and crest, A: 7810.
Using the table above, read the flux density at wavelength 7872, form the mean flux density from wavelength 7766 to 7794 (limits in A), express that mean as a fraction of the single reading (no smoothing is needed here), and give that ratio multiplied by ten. 9.2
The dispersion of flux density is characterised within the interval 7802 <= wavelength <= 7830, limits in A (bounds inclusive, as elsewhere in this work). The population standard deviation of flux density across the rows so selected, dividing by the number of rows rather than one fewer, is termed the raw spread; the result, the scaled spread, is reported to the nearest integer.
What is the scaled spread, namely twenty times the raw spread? 50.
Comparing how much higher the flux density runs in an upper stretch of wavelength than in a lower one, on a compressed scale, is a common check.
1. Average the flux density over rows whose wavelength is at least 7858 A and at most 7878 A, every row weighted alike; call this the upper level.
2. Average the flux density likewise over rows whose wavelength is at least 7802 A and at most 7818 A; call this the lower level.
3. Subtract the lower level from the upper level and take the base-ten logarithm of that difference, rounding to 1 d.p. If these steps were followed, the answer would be 0.2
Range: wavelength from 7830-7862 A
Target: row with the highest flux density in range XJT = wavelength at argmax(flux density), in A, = 7852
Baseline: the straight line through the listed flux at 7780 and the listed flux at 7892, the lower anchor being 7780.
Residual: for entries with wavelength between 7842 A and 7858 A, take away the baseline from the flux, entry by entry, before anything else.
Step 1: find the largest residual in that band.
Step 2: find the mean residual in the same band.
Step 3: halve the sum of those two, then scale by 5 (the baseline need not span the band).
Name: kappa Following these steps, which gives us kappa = -15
